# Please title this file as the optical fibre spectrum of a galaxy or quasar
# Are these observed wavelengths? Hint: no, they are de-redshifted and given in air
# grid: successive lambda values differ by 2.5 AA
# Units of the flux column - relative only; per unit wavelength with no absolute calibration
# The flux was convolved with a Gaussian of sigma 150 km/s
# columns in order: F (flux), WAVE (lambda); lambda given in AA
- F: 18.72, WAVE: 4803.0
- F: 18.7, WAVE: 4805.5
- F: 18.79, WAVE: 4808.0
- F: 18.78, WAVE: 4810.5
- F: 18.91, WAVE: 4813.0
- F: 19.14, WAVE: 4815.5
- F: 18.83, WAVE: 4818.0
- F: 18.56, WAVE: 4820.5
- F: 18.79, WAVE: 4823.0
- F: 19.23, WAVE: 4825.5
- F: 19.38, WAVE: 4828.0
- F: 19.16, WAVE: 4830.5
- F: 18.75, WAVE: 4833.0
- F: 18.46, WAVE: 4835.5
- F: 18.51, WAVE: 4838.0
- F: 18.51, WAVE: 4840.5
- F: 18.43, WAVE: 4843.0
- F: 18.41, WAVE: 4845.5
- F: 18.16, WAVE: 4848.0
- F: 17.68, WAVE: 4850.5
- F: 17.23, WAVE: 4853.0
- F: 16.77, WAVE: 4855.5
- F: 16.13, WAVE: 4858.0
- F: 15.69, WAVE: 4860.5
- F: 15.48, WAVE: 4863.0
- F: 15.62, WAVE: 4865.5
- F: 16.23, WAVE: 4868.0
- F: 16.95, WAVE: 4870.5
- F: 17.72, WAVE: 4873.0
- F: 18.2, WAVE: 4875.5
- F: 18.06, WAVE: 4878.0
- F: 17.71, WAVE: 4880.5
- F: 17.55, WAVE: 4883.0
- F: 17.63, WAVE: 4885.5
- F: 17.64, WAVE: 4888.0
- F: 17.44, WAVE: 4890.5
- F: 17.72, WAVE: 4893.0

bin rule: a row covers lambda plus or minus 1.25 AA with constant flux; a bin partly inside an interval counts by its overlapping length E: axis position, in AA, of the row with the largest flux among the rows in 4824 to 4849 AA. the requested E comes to 4828.0 AA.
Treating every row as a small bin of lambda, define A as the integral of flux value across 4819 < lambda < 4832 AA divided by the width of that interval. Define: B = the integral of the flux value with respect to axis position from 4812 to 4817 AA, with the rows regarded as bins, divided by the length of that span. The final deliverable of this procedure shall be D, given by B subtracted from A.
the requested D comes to 0.0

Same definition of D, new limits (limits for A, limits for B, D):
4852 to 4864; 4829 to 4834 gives -2.7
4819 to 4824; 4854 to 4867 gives 2.7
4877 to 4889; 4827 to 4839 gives -1.1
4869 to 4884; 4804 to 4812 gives -1.1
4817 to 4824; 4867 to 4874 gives 1.8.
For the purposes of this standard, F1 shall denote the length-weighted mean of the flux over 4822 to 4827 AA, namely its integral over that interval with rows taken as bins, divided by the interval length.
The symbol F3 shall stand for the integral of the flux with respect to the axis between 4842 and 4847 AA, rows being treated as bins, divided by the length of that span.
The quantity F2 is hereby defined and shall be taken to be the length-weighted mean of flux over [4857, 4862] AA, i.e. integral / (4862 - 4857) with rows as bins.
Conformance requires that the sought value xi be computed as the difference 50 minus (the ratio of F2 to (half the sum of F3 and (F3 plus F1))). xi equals 49.4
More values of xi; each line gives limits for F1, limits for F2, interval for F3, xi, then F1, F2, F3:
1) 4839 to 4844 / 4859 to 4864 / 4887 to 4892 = 49.4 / 18.5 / 15.6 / 17.5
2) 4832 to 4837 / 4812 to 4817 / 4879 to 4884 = 49.3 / 18.6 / 19.0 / 17.7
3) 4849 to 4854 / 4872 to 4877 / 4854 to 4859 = 49.3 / 17.5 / 18.0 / 16.5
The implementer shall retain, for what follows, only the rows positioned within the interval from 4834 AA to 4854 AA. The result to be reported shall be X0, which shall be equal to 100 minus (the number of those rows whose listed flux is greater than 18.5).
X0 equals 98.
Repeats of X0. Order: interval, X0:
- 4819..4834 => 94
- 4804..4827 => 91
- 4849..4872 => 100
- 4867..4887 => 100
